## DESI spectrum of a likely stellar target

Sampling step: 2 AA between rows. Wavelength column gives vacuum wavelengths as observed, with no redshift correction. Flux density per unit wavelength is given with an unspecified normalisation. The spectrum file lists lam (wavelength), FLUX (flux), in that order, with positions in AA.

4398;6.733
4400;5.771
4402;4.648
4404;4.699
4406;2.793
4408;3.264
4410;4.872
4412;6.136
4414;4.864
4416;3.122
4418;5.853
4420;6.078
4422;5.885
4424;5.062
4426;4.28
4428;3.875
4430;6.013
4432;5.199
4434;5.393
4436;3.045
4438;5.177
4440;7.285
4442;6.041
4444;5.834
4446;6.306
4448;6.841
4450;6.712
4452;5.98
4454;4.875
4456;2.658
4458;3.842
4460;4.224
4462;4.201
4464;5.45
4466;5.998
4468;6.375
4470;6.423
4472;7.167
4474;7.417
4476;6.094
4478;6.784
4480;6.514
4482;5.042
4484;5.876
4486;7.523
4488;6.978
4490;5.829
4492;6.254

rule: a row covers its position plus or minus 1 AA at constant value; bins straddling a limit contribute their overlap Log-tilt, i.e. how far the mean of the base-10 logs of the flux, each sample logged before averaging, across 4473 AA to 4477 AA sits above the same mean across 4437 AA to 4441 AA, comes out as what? 0.04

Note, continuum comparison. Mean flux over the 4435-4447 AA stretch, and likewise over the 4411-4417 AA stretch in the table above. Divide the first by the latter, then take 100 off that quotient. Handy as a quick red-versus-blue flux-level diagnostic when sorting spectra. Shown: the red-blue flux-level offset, -98.8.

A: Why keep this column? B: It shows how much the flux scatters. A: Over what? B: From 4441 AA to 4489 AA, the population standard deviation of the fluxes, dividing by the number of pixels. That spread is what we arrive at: 1.18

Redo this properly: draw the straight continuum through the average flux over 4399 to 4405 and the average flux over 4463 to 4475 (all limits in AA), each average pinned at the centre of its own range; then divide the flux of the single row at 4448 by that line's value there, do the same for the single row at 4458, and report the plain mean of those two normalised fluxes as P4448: 0.88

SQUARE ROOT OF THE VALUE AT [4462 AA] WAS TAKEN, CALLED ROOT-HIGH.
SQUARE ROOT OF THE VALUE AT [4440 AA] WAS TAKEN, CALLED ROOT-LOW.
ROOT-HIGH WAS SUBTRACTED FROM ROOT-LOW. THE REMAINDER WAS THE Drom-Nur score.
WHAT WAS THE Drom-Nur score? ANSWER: 0.6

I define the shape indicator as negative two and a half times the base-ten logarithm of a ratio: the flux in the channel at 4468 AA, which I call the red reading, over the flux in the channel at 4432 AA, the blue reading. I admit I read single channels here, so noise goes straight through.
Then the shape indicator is -0.2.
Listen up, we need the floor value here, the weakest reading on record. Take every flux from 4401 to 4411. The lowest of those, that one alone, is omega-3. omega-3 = 2.793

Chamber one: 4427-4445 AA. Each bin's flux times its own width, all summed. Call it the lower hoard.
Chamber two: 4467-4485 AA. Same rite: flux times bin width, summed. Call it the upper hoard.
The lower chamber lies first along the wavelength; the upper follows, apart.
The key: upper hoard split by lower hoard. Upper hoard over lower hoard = 1.21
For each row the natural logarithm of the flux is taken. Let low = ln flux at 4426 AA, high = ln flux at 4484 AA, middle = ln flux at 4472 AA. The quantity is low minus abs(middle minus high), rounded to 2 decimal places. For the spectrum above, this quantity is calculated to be 1.26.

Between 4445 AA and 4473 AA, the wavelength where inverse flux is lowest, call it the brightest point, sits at 4472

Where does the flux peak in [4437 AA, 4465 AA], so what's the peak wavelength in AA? 4440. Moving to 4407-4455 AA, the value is 4440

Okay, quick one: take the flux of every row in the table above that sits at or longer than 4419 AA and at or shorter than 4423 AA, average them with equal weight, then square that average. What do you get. 36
